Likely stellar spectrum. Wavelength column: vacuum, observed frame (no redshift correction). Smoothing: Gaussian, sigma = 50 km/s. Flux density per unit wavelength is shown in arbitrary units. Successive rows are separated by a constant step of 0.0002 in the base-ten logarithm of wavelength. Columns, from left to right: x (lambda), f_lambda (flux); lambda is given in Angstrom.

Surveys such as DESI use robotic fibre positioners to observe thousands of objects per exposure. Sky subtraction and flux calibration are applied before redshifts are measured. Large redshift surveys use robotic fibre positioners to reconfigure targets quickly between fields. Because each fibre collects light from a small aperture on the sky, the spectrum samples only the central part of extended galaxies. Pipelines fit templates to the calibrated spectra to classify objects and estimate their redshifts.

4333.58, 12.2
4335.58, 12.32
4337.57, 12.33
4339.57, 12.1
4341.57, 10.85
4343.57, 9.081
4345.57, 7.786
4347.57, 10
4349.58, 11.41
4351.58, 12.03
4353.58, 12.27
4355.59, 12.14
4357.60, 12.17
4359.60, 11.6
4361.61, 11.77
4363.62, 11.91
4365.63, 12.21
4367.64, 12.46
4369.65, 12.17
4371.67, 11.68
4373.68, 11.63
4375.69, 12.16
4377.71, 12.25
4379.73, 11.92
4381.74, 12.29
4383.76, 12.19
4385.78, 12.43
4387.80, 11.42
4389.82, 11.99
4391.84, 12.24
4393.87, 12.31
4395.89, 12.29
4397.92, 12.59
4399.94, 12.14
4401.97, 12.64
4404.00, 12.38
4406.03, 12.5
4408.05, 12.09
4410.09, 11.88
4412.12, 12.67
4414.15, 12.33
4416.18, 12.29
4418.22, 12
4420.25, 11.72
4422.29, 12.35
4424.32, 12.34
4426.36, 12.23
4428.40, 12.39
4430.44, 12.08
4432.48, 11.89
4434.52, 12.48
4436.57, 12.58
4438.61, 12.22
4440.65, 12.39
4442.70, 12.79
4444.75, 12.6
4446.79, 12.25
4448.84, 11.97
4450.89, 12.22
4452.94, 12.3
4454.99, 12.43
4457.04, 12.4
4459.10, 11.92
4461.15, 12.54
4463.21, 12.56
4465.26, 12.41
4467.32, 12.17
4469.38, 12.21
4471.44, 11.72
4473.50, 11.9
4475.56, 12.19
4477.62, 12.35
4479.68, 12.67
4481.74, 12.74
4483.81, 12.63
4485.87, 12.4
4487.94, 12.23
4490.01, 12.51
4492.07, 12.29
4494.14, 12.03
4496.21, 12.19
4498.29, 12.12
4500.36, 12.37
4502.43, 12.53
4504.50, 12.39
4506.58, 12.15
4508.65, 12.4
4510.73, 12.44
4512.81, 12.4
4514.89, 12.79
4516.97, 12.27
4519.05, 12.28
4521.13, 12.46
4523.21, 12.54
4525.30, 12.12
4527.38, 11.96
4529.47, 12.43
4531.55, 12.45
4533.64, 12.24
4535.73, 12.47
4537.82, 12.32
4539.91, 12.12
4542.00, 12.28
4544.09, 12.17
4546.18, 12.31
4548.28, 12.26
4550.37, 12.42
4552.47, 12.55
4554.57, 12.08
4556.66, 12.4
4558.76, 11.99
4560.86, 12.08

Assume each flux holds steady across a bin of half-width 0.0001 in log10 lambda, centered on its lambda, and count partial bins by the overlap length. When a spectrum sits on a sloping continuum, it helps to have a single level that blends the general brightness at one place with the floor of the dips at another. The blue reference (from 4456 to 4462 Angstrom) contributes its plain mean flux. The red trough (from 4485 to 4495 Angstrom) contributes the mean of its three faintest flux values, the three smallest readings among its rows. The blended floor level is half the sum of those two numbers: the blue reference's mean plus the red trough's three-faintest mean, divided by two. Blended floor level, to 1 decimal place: 12.2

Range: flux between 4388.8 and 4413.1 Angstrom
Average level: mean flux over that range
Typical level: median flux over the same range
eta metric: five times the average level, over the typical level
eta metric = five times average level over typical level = 5.00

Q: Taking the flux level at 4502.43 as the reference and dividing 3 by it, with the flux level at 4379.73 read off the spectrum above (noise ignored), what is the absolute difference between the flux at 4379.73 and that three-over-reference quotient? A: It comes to 11.7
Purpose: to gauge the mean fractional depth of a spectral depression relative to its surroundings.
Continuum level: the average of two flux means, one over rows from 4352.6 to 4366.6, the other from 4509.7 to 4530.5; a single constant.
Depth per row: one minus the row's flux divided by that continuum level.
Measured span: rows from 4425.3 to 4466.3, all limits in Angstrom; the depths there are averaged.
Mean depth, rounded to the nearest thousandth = -0.012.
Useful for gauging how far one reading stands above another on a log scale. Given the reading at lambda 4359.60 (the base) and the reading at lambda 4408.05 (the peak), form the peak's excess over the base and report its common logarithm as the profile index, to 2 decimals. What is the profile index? -0.31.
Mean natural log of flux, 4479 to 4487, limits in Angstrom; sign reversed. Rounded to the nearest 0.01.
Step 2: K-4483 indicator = -2.53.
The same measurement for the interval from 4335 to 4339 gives -2.51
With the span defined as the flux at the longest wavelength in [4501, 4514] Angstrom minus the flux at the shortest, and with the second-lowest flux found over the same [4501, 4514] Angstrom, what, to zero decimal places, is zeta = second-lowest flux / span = -95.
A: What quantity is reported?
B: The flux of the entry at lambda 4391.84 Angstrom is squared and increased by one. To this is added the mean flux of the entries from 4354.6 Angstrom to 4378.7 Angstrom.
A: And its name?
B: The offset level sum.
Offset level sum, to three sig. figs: 163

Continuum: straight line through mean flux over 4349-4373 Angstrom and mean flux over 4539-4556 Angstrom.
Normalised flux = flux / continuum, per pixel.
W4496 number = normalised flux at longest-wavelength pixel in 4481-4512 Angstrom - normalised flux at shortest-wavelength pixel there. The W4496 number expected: -0.03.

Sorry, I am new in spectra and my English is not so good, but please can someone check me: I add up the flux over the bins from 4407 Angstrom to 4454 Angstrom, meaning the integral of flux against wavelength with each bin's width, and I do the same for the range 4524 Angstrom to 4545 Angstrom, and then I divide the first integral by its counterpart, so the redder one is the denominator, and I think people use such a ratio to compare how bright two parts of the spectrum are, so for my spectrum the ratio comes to 2.2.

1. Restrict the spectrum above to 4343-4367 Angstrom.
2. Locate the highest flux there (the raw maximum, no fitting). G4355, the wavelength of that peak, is 4353.58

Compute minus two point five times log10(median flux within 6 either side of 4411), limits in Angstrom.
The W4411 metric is -2.73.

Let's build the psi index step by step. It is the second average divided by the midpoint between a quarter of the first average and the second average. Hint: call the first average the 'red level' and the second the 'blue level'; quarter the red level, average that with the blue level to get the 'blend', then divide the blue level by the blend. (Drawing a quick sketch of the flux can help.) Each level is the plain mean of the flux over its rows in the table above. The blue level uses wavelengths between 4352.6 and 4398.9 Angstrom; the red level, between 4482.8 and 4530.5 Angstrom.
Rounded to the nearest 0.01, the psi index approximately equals 1.59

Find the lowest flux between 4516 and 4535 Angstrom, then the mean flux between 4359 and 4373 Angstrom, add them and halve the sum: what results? 12.0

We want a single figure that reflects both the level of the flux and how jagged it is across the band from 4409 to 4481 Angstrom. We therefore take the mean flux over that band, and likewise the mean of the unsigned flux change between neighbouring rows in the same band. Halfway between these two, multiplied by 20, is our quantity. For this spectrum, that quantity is 125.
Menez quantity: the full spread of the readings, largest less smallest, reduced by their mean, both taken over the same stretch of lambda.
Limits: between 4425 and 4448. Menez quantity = -11.5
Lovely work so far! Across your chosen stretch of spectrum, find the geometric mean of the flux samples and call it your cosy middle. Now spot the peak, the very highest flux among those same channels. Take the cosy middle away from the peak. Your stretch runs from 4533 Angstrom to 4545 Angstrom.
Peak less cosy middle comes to 0.20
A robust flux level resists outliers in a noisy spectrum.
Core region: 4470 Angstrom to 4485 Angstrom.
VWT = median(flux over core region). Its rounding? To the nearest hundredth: 12.35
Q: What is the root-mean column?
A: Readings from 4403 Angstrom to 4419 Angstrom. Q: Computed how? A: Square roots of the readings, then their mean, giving 3.50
